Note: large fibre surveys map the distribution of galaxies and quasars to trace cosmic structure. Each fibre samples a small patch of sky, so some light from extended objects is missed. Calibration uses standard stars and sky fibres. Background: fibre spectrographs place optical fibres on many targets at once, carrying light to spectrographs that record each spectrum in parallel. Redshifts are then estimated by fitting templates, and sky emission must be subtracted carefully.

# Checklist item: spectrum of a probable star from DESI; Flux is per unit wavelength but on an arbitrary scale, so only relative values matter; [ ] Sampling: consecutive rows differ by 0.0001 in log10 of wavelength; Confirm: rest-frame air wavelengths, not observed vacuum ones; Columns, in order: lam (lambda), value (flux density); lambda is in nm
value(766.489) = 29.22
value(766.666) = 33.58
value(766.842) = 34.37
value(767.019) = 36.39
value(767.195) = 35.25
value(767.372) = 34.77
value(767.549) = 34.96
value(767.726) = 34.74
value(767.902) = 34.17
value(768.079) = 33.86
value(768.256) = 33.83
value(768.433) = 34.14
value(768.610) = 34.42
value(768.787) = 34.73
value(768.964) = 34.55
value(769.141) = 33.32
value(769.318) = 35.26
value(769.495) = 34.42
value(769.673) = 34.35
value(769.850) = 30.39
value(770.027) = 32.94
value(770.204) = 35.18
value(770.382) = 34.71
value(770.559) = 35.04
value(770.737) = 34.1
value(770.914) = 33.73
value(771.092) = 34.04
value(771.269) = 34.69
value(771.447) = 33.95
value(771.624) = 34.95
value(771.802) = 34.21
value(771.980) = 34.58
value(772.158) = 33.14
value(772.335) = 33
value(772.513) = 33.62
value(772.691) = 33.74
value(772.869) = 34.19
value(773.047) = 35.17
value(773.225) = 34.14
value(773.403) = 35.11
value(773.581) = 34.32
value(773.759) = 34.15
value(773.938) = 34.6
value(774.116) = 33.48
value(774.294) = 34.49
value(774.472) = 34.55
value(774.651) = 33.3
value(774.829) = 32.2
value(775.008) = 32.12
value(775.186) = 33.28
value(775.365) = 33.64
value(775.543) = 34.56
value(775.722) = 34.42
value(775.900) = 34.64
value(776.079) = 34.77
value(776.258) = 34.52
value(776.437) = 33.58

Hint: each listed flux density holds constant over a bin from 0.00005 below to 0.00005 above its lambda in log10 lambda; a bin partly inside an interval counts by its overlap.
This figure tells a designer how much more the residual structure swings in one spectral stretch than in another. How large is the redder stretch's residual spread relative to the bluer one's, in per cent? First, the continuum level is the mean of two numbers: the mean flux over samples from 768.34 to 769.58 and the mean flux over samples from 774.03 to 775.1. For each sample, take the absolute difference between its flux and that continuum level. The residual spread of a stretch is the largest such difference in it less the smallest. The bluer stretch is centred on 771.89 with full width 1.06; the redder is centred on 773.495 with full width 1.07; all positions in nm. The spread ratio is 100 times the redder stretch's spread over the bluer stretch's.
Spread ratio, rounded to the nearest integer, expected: 103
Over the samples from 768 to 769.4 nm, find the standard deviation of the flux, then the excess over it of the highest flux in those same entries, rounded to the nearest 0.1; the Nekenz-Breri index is 34.7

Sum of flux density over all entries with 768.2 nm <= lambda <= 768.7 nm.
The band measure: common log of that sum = 2.01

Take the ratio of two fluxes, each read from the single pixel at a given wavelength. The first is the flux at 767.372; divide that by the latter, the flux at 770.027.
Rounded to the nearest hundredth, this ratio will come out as 1.06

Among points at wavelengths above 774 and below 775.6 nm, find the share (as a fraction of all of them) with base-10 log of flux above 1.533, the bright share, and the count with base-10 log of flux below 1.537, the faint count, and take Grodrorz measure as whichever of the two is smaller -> 0.3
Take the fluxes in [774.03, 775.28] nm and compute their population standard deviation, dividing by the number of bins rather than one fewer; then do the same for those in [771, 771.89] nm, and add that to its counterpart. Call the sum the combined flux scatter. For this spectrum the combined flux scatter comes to 1.3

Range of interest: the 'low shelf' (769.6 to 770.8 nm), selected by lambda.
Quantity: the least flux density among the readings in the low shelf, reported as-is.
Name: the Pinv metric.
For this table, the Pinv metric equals 30.39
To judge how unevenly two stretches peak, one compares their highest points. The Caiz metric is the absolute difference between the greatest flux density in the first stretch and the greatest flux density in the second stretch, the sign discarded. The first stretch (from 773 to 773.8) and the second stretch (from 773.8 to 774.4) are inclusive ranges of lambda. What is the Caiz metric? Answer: 0.57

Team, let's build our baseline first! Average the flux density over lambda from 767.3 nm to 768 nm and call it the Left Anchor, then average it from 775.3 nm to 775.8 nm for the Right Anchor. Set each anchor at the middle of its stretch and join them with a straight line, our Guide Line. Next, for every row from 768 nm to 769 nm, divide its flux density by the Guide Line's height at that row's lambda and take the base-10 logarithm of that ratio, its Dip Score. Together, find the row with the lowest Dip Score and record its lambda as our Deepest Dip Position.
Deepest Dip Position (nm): 768.256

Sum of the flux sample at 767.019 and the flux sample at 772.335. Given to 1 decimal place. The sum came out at 69.4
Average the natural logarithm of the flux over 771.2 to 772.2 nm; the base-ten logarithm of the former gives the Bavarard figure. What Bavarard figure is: 0.548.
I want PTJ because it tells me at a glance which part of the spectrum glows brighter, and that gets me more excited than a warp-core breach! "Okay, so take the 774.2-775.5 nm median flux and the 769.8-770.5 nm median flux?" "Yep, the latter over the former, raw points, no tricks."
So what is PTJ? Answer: 1.02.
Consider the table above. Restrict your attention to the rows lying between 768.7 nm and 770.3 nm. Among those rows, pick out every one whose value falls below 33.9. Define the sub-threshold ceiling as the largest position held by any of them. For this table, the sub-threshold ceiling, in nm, 770.027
